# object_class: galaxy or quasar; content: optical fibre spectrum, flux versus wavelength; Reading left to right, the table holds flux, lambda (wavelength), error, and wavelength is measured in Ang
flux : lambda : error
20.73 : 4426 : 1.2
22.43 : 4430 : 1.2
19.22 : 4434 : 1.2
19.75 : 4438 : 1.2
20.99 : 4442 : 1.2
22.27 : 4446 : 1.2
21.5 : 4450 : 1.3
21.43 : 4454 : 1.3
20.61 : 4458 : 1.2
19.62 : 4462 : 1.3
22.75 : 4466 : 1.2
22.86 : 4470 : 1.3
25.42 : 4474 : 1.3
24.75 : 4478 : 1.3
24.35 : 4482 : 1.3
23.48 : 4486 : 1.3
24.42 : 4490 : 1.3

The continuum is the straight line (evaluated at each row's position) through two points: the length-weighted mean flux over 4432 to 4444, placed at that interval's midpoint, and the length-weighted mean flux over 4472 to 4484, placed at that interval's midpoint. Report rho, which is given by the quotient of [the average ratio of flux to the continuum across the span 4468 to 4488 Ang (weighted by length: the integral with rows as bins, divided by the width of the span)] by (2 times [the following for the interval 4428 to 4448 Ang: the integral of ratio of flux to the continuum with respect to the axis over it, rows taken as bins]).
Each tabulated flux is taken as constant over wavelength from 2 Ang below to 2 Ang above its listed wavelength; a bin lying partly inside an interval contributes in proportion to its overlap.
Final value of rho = 0.0232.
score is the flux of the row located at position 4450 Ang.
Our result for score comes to 21.5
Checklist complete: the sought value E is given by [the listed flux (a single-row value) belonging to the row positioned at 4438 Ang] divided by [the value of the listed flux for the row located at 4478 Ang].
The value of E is 0.80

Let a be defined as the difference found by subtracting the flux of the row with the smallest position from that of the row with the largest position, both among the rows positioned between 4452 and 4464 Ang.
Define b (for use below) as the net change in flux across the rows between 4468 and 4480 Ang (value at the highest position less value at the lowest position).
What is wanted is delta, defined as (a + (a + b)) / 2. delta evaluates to -0.9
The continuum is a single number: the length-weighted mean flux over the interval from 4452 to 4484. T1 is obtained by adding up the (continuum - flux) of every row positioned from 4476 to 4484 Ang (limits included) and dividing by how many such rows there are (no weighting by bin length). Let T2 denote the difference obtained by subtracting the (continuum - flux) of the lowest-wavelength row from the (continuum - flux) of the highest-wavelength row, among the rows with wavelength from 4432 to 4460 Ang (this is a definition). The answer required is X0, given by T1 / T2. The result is 1.3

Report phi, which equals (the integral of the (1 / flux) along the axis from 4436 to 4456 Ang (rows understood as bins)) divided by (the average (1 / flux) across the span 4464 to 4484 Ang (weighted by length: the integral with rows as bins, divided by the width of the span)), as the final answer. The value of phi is 22.7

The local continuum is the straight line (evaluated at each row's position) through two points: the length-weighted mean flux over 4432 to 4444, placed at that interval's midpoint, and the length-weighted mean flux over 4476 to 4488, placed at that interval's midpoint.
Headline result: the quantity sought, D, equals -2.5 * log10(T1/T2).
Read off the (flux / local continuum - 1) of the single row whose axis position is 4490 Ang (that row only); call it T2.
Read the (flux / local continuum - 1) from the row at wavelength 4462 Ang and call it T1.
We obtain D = -2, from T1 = -0.12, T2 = -0.022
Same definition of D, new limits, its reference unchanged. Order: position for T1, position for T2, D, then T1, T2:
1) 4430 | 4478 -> -2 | 0.17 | 0.039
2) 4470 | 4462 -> 3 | -0.01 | -0.119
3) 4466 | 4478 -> 3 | 0.00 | 0.039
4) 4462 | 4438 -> -3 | -0.12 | -0.012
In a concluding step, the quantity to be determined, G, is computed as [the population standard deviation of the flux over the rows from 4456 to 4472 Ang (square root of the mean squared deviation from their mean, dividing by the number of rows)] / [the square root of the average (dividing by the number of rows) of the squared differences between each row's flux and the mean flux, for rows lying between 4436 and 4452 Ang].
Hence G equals 1.5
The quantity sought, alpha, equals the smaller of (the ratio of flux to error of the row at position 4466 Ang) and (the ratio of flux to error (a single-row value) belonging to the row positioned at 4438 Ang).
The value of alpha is 16.5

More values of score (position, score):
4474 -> 25.42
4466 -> 22.75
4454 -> 21.43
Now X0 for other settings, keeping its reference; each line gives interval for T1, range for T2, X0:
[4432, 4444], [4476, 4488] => 2.2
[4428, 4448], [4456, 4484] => -0.5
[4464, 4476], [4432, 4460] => 0.7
